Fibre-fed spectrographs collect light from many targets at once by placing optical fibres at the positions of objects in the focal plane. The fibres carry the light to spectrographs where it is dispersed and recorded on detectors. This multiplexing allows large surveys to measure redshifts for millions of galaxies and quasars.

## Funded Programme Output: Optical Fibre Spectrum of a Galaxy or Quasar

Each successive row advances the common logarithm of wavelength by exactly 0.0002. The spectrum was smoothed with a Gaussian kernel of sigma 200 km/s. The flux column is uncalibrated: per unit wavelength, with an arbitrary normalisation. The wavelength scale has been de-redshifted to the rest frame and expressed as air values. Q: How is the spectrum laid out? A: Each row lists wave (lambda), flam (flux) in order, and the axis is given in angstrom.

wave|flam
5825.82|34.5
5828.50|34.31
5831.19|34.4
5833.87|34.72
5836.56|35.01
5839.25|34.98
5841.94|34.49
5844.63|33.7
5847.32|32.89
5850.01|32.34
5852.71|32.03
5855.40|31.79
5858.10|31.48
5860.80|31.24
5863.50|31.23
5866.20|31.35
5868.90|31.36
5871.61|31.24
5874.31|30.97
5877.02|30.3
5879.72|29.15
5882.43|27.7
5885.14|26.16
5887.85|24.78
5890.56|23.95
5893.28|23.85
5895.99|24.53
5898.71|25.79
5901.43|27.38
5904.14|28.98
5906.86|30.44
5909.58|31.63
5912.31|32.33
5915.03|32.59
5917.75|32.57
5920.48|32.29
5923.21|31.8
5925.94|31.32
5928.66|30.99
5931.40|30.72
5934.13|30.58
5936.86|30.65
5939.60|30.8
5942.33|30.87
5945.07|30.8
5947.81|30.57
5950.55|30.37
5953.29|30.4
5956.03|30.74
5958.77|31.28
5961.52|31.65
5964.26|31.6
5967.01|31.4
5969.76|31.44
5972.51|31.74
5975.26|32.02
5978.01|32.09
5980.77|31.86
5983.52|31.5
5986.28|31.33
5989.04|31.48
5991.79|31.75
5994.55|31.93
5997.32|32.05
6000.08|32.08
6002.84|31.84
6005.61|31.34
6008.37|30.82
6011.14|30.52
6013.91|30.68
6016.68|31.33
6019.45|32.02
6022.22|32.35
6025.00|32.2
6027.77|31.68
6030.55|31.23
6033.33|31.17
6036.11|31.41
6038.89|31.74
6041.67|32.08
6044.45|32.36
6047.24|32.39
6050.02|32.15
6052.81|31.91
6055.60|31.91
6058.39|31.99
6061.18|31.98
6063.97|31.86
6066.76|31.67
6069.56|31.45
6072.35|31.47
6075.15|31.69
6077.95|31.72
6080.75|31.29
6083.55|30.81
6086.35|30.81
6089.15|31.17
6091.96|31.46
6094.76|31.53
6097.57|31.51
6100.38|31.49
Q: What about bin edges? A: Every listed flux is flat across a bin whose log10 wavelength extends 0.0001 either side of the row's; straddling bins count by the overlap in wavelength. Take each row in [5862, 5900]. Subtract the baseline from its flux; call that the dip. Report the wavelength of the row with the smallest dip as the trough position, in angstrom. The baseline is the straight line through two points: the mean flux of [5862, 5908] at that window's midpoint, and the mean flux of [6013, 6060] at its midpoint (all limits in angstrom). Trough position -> 5893.28 angstrom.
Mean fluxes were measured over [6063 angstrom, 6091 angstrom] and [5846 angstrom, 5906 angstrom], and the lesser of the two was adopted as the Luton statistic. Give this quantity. 29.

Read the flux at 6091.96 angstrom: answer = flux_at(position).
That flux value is 31.46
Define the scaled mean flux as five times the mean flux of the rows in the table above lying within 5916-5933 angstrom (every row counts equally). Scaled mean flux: 158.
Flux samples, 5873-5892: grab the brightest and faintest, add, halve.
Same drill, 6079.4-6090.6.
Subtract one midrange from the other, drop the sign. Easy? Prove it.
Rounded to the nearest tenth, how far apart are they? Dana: 3.6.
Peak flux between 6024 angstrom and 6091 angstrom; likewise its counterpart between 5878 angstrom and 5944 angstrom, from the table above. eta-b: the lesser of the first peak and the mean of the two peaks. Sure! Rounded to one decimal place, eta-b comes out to 32.4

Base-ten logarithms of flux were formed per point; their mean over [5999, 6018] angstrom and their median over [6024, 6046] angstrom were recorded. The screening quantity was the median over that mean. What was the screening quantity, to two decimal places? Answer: 1.00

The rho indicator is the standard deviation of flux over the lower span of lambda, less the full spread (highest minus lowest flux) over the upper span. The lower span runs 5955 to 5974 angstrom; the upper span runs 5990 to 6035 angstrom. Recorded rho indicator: -1.5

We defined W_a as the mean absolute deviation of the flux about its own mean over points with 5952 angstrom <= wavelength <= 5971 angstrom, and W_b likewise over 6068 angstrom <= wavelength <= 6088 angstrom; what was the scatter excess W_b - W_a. -0.07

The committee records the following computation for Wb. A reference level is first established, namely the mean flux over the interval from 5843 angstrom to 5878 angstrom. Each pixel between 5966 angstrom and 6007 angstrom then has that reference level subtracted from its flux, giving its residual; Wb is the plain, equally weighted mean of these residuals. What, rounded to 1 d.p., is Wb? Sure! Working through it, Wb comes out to 0.0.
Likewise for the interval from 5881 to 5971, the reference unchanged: -1.9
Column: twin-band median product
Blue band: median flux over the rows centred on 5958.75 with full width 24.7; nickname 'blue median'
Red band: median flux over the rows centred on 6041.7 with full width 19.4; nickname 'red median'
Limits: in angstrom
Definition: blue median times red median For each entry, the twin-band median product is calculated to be 1003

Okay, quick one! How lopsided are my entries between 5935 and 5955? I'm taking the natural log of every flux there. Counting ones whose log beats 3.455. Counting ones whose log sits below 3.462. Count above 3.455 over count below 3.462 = 0.00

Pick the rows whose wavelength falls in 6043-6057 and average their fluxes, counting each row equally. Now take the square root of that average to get 5.67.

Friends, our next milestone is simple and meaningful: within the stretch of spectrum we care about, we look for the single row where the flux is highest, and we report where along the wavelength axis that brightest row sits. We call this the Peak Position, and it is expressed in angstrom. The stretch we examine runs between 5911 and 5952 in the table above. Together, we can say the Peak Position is 5915.03 angstrom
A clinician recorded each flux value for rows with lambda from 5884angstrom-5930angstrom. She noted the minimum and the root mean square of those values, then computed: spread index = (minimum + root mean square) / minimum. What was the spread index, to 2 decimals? 2.22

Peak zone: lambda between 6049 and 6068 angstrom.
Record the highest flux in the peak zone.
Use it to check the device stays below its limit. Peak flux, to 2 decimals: 32.15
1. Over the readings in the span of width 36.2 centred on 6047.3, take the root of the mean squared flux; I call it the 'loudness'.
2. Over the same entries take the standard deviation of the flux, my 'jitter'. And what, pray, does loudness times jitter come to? 12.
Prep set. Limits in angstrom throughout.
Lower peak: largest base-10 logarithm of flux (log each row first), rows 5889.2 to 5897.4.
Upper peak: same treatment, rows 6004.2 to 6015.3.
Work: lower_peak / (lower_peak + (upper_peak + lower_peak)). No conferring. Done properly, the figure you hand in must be 0.325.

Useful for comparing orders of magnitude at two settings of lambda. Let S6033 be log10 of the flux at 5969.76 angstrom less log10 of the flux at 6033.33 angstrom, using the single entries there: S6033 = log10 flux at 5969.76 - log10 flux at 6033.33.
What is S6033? 0.004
